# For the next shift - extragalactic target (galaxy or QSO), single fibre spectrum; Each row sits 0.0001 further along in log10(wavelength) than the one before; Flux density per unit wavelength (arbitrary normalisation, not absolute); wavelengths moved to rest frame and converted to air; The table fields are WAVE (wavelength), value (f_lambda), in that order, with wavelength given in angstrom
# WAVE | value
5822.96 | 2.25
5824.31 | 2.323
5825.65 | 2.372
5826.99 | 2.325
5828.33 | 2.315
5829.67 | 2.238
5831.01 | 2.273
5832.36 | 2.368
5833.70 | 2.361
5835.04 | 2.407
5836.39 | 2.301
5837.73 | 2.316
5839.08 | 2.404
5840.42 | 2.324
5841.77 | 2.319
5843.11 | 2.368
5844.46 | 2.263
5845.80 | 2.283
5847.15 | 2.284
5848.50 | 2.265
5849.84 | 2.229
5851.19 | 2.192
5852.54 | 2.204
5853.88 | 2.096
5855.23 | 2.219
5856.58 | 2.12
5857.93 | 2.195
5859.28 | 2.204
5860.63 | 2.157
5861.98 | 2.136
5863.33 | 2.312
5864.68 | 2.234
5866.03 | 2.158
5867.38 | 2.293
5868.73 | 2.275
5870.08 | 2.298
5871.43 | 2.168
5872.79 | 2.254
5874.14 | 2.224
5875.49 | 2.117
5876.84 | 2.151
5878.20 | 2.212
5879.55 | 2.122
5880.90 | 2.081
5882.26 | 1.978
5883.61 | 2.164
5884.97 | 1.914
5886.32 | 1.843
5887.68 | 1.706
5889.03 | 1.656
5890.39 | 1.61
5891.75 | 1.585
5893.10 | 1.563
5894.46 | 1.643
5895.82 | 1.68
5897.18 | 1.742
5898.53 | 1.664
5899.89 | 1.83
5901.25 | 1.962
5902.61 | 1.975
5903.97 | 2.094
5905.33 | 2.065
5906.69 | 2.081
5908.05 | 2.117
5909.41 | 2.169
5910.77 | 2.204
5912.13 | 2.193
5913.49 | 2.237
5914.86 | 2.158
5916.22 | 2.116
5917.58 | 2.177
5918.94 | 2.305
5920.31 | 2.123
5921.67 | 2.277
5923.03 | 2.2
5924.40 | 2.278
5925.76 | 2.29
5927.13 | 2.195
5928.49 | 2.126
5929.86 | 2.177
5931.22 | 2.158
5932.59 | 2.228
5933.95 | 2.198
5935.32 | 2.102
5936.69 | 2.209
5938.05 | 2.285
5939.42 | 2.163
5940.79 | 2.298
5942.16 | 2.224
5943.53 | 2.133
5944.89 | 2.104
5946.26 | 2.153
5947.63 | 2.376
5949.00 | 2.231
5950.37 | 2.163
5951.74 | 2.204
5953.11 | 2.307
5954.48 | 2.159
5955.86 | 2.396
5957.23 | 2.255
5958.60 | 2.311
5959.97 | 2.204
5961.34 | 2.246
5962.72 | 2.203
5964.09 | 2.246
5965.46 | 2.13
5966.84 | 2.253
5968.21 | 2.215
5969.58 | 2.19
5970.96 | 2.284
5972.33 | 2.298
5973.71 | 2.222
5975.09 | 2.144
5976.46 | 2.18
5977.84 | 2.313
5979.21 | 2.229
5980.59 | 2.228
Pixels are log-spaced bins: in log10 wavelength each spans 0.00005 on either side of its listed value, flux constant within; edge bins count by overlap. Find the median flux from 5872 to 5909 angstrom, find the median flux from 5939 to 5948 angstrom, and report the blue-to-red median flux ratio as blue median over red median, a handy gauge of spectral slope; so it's 0.91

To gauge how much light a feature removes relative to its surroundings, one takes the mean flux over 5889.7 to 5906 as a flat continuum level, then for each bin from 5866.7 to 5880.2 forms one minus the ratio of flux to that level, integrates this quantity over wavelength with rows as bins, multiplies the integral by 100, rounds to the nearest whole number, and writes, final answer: -324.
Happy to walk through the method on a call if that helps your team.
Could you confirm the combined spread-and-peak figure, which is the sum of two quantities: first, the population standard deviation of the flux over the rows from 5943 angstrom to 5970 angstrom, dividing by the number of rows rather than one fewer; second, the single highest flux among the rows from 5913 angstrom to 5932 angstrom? 2.38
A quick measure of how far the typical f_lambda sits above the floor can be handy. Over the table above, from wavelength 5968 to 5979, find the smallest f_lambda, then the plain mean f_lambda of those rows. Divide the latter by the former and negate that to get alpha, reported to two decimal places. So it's -1.04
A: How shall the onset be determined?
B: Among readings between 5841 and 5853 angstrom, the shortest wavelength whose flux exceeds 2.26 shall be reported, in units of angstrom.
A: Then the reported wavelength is 5841.77 angstrom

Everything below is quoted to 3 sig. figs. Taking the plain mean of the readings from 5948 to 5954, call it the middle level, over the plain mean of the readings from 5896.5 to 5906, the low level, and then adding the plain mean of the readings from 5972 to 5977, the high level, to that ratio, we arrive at 3.38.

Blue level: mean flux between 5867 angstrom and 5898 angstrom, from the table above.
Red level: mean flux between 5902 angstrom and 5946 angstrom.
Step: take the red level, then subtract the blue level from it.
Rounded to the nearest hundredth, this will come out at 0.21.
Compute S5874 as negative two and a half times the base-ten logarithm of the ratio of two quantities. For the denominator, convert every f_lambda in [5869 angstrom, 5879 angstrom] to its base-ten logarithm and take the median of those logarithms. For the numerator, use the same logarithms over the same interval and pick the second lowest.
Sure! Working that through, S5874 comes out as 0.039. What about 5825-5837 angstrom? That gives 0.030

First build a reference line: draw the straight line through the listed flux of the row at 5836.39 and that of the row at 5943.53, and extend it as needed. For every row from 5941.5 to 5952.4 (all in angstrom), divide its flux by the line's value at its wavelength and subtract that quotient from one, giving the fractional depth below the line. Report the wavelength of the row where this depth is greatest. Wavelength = 5944.89 angstrom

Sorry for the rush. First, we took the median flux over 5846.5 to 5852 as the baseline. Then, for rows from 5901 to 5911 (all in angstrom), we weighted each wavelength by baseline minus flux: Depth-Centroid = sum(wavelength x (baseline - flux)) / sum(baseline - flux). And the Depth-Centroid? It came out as 5904.6 angstrom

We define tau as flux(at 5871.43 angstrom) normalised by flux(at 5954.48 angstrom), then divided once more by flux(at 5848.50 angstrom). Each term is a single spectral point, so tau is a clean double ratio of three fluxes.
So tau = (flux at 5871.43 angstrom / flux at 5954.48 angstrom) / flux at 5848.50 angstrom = 0.443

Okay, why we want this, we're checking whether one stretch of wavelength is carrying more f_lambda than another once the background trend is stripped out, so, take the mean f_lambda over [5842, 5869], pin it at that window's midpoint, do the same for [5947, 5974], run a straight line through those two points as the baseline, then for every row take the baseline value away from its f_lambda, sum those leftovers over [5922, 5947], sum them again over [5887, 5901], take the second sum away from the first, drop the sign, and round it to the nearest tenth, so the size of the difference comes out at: 4.8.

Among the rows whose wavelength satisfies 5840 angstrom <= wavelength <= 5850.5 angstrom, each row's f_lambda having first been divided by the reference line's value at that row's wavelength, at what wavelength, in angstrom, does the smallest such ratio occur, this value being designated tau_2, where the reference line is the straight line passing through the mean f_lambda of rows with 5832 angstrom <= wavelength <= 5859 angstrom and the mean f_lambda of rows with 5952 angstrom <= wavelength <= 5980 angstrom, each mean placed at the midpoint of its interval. 5849.84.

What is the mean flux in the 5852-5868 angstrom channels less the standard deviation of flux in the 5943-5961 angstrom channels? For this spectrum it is 2.10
